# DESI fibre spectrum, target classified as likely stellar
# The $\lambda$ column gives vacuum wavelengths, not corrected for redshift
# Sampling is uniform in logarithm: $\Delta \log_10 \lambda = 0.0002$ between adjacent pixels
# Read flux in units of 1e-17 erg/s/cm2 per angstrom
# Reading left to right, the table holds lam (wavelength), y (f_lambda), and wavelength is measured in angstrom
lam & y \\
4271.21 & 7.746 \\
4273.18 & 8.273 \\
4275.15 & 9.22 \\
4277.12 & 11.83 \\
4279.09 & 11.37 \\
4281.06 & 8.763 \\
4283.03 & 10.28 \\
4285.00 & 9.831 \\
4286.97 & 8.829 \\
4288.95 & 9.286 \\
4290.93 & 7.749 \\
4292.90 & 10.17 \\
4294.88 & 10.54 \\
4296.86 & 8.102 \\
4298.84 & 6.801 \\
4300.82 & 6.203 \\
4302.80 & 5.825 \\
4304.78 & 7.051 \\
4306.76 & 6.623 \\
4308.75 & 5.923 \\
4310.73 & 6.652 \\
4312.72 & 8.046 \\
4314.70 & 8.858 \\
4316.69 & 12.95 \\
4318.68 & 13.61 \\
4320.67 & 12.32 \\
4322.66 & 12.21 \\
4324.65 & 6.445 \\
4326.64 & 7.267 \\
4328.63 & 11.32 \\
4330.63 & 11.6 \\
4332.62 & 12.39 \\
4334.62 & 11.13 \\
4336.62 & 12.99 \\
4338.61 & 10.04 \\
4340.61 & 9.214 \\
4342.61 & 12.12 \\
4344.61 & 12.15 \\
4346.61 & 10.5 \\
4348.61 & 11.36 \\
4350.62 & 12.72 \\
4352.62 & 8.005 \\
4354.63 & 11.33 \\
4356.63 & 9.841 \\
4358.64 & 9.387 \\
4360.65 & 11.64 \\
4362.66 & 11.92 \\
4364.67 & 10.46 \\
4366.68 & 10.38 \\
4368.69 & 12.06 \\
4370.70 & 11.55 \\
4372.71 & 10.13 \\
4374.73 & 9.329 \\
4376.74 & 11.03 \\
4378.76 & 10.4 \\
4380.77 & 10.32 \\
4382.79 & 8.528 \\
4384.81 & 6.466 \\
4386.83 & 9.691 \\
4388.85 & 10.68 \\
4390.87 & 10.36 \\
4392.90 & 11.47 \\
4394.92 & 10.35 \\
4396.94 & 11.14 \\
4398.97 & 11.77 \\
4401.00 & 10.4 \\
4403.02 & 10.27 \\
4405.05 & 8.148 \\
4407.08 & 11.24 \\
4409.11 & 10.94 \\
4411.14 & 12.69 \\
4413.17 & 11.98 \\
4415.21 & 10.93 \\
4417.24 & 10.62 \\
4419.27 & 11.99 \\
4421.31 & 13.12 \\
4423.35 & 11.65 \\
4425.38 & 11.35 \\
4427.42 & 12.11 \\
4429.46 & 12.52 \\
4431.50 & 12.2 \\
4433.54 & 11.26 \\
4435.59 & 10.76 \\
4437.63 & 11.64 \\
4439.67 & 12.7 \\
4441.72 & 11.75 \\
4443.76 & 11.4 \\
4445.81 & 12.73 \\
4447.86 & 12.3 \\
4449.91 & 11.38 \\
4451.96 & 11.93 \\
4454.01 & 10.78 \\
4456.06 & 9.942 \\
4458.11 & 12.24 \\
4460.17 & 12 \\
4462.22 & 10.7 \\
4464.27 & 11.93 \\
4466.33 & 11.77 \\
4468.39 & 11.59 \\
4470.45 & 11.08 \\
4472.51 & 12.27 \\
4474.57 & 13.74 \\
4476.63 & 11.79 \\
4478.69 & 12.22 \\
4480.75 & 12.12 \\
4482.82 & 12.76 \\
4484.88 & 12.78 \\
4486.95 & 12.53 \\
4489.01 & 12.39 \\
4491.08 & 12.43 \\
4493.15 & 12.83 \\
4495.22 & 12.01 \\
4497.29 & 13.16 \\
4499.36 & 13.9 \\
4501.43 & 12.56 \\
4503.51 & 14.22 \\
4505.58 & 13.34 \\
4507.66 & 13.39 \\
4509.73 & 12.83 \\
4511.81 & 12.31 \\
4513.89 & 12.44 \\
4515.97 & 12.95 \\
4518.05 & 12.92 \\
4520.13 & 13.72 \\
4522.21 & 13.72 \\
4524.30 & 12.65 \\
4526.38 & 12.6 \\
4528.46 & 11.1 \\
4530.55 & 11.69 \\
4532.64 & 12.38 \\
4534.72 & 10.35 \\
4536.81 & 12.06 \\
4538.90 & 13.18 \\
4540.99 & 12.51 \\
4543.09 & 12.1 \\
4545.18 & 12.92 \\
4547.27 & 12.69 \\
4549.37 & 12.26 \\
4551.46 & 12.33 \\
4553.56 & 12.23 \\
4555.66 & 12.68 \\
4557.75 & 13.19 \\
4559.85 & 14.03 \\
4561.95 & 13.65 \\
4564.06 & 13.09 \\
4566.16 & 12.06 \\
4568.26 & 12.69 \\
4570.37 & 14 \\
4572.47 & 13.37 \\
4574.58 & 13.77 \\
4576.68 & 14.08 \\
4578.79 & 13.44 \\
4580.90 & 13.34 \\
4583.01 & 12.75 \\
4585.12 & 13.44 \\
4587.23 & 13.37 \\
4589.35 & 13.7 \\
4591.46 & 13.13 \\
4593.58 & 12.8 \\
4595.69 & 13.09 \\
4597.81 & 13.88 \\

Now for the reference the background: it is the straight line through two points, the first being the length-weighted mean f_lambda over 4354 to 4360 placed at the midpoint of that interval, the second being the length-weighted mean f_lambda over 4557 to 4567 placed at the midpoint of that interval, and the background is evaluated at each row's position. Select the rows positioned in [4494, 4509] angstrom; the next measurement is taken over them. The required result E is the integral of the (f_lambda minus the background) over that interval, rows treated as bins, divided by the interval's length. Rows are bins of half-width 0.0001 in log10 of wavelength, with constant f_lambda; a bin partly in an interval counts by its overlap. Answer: 0.88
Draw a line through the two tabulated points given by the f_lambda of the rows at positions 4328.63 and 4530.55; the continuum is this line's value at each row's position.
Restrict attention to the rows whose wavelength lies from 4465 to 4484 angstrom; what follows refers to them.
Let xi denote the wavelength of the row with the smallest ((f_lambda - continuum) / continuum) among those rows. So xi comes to 4470.45 angstrom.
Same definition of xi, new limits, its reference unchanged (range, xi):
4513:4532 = 4528.46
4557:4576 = 4566.16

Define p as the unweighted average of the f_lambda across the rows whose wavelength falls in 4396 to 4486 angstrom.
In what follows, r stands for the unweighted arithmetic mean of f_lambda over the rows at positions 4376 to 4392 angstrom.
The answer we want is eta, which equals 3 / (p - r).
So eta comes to 1.53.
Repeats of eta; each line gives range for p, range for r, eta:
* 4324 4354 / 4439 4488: -2.28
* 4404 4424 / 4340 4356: 7.39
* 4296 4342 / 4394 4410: -2.41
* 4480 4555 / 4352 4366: 1.33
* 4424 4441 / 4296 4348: 1.32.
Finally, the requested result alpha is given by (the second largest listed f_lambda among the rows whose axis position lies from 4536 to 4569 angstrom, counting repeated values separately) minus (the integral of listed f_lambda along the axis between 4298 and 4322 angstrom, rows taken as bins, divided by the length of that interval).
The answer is 5.2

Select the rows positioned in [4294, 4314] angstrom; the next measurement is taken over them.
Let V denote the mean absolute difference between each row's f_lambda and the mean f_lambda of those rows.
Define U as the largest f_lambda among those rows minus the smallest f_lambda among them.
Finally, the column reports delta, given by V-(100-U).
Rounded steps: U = 4.7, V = 1.03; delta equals -94.3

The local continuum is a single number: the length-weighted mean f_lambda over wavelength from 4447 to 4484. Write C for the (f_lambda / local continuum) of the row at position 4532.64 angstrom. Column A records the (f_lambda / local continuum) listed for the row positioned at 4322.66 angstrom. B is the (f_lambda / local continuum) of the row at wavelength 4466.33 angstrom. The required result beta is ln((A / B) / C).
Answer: 0.0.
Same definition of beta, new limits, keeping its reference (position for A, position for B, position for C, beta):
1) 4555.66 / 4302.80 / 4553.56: 0.7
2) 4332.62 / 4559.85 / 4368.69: -0.1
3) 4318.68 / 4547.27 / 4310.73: 0.6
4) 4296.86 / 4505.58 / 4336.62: -0.6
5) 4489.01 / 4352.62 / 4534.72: 0.6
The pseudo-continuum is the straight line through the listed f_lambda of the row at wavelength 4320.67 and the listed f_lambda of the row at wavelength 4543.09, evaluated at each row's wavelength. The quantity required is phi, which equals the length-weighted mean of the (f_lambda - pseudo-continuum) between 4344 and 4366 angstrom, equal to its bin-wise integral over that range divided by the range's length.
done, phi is -1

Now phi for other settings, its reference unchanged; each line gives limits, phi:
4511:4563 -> 0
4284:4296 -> -3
